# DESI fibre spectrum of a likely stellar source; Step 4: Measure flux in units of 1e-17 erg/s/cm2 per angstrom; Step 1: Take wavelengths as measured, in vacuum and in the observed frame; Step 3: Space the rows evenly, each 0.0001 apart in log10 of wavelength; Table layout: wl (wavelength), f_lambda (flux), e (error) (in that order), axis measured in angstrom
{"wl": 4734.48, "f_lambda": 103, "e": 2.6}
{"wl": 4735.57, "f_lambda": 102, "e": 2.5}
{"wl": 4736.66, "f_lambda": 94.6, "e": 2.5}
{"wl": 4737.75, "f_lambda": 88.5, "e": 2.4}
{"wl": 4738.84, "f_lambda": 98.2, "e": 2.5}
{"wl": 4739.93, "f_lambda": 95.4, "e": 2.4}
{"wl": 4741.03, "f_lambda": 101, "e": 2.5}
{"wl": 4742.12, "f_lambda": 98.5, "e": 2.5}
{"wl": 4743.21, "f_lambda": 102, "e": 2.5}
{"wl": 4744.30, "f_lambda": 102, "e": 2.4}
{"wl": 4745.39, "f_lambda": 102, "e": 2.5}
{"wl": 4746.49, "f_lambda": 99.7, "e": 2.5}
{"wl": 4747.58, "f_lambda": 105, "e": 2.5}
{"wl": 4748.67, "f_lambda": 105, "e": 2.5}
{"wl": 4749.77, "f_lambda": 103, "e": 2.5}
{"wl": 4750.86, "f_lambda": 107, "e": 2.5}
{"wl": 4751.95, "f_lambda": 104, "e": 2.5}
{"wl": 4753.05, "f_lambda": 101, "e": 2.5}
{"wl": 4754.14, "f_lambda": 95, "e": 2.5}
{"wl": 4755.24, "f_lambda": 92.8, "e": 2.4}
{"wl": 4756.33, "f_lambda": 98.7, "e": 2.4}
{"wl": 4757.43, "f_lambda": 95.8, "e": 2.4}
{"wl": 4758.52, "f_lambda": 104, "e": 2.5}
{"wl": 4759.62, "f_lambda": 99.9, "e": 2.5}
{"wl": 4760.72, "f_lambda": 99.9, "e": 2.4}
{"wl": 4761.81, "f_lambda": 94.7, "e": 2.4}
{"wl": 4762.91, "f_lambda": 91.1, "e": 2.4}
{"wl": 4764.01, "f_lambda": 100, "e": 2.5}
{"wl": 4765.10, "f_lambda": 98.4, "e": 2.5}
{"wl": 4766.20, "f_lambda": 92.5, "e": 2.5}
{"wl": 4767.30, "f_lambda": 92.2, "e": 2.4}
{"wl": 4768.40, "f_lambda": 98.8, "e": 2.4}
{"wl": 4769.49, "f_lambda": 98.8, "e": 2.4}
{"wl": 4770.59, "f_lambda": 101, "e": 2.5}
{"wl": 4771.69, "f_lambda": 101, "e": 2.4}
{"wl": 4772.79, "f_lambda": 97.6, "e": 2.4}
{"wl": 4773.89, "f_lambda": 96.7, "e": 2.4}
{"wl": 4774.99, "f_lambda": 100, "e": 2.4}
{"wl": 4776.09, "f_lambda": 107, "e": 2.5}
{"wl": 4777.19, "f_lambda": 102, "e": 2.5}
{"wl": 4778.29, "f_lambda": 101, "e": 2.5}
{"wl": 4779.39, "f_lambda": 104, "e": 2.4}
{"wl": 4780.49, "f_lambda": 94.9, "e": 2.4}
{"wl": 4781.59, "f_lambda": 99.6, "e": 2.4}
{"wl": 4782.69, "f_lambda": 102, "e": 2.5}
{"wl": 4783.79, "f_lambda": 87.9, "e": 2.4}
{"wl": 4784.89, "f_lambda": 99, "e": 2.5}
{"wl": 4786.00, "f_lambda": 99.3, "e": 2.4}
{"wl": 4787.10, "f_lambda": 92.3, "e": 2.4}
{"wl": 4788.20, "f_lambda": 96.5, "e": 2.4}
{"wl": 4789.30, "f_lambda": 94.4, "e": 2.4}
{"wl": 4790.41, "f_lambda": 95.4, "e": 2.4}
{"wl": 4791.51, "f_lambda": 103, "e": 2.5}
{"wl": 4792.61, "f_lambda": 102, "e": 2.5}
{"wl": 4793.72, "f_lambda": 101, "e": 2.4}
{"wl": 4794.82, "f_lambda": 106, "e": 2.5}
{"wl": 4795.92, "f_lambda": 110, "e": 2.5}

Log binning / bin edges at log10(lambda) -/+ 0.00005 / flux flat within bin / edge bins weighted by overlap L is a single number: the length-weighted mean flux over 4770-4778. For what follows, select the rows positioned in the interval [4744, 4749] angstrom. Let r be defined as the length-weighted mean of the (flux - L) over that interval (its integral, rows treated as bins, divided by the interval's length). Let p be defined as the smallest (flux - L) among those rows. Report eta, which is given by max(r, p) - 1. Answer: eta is 1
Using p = -1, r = 2.0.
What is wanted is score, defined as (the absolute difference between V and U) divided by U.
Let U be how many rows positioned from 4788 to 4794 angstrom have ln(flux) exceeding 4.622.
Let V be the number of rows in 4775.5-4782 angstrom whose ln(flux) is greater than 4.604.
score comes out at 1.0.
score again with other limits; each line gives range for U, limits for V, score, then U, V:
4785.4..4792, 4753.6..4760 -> 1.0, 1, 2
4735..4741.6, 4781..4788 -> 0.0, 1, 1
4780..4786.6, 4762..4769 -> 0.0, 1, 1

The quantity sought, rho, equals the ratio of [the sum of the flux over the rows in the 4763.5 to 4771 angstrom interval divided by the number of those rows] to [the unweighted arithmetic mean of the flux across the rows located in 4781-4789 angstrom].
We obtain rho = 1.008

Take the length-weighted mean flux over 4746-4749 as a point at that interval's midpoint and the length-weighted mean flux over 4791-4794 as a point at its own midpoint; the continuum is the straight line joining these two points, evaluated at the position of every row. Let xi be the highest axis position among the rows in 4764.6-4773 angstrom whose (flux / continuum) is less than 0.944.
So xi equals 4767.30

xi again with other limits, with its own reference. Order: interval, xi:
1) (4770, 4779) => 4773.89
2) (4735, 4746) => 4739.93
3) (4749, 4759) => 4757.43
